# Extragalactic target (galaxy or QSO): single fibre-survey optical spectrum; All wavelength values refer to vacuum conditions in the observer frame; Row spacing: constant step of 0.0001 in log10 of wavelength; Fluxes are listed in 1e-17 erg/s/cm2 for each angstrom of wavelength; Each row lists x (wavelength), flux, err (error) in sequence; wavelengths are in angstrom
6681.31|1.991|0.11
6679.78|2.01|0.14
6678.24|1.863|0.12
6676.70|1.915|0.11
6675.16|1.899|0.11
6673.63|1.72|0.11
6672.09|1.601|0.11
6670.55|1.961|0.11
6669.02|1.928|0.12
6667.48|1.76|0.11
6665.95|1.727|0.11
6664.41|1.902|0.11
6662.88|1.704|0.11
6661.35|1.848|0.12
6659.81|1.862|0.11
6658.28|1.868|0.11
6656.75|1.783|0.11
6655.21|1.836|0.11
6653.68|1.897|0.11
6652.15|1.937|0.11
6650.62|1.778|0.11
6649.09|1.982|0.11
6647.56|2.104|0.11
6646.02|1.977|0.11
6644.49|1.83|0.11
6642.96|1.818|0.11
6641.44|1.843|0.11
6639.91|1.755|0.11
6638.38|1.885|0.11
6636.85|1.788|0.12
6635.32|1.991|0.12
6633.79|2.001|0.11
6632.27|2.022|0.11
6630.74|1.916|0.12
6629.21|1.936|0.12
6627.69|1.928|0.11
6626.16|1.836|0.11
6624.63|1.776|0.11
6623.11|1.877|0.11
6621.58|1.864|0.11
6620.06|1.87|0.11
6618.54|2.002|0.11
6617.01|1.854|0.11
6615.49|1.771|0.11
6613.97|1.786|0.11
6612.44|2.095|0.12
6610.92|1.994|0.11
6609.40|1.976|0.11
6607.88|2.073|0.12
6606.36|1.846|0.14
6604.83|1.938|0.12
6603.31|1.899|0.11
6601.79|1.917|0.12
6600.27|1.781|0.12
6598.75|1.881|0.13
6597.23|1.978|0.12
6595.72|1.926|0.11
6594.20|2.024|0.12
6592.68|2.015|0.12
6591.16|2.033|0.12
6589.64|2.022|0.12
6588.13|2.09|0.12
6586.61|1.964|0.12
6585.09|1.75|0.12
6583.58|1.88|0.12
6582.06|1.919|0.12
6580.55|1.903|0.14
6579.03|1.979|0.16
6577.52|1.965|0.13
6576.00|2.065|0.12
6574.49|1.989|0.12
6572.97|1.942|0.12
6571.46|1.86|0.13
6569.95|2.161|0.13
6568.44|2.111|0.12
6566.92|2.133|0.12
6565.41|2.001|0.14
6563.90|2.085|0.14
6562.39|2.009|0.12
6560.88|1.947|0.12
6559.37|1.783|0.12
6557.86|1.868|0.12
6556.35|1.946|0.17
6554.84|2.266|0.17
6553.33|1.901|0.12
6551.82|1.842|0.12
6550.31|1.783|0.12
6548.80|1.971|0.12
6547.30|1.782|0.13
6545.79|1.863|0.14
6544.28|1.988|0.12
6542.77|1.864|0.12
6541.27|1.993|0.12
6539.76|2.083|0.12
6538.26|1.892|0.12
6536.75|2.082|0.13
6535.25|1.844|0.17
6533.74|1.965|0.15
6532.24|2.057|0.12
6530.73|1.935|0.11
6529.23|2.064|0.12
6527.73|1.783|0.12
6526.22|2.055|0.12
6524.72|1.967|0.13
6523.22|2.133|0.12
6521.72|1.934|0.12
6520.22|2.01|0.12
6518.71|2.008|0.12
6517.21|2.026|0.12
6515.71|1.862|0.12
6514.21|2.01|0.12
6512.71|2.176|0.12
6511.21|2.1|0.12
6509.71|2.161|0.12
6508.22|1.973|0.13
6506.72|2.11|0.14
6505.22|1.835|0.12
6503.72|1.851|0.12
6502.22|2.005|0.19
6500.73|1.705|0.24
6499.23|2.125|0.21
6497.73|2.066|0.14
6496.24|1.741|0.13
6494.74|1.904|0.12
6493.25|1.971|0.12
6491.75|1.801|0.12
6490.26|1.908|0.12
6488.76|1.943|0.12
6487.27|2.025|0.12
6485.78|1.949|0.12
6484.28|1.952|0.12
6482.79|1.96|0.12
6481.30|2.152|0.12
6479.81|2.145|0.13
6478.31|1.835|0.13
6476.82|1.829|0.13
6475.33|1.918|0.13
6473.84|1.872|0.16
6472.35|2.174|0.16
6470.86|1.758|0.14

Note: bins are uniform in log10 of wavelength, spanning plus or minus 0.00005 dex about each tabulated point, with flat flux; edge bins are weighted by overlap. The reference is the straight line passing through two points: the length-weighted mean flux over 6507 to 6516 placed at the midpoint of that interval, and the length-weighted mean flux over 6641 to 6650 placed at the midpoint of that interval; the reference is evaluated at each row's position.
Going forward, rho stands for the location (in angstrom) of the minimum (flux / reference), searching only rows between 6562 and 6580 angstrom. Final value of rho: 6571.46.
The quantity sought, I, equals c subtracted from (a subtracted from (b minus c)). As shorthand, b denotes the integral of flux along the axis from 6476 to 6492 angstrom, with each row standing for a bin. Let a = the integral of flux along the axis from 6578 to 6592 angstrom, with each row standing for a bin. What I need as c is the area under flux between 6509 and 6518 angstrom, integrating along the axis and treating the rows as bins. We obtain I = -33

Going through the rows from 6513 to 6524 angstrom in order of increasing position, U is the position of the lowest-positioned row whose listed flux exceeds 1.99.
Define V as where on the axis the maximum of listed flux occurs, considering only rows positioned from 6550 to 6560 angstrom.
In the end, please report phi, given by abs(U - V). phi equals 40.6 angstrom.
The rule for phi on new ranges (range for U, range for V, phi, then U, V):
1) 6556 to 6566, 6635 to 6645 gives 72.9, 6562.39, 6635.32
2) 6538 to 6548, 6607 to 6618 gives 72.7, 6539.76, 6612.44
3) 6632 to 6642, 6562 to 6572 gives 62.3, 6632.27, 6569.95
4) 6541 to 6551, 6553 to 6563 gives 13.6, 6541.27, 6554.84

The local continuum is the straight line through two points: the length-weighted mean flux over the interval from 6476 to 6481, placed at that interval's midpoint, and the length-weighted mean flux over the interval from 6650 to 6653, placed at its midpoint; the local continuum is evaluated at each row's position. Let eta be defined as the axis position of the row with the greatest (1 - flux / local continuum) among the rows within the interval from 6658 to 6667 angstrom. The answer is 6662.88 angstrom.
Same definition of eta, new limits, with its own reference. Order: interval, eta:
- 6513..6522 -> 6515.71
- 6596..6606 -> 6600.27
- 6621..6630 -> 6624.63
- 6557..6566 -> 6559.37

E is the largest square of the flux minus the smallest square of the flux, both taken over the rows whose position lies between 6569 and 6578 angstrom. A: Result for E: 1.2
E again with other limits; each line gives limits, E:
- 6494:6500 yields 1.5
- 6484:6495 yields 0.9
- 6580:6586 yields 0.6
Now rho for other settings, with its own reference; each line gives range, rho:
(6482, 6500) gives 6496.24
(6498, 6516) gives 6500.73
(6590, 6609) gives 6600.27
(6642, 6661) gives 6650.62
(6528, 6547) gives 6535.25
